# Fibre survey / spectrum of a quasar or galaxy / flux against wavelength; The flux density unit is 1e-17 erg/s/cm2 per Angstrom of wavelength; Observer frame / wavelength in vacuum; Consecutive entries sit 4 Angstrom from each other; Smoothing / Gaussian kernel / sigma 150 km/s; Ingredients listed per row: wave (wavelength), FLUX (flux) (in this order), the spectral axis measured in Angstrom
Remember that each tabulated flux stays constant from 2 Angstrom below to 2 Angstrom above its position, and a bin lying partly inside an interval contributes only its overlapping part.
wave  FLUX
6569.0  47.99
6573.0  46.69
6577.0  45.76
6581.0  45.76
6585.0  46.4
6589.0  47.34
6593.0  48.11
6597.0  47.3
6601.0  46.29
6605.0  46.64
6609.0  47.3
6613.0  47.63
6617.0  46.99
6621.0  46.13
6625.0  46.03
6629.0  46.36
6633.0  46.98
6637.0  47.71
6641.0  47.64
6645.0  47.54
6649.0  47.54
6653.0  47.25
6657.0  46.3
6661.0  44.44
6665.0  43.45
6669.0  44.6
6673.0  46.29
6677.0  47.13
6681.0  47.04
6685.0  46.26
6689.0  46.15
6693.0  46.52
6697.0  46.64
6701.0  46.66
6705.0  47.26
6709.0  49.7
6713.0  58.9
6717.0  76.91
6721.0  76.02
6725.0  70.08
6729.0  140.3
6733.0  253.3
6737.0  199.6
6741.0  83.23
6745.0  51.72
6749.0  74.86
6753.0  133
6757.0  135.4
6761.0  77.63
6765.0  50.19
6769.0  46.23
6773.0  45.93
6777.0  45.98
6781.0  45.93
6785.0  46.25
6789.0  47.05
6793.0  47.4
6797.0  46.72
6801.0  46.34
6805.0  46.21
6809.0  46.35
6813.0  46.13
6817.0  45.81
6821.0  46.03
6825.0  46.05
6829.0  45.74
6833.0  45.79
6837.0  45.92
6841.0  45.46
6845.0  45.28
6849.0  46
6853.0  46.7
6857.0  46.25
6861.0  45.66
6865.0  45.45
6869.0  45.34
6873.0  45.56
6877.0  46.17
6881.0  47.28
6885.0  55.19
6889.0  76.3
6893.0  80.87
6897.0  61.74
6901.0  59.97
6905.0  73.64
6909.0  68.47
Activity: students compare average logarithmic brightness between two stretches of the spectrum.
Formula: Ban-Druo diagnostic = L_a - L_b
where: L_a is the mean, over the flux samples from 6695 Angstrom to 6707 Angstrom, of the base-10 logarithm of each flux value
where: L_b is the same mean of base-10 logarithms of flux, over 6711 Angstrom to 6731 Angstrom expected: -0.24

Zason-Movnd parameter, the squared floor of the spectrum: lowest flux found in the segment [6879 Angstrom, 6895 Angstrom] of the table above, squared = 2235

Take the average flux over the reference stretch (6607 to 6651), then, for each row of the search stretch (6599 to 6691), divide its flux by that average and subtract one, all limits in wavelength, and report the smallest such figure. -0.077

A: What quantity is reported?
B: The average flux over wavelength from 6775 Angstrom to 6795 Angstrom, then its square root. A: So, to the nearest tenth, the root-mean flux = 6.8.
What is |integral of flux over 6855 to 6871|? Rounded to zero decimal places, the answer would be 731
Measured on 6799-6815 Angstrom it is 740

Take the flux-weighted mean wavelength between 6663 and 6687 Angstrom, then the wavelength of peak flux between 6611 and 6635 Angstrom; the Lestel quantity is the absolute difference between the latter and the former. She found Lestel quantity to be 62.2 Angstrom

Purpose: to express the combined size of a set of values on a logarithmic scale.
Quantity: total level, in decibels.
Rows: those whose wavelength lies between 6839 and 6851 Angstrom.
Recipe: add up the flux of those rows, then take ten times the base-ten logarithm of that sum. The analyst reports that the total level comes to 21.4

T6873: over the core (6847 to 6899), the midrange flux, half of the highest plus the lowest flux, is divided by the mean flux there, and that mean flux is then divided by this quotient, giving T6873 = 44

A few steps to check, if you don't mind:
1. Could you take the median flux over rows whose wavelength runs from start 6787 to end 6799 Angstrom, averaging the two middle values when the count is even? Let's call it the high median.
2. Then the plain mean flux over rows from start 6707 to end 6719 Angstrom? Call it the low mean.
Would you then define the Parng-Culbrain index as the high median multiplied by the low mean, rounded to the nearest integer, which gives 2909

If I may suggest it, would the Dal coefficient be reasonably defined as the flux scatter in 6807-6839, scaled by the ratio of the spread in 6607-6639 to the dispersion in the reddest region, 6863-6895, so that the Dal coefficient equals 0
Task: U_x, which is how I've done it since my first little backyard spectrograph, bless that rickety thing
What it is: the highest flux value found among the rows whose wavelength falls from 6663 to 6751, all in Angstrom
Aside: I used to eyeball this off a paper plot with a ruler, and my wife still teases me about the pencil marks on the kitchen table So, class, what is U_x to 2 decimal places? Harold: 253.30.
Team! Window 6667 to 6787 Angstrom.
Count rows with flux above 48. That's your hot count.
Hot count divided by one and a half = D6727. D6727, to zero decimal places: 10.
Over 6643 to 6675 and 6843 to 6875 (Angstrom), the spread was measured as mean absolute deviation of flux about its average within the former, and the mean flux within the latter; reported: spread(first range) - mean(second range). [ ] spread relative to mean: -44.5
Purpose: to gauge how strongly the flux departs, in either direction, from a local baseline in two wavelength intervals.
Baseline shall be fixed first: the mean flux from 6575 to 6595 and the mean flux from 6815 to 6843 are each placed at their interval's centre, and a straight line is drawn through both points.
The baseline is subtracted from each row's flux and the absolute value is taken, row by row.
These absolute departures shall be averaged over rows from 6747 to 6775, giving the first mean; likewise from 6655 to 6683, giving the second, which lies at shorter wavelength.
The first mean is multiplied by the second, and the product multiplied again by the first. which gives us 1418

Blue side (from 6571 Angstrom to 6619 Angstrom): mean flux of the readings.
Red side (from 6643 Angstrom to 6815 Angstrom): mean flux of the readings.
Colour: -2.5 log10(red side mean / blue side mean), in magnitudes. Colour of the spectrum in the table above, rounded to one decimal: -0.4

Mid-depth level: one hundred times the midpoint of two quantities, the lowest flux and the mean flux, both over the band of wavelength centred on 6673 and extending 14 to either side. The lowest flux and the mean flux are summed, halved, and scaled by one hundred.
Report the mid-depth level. 4453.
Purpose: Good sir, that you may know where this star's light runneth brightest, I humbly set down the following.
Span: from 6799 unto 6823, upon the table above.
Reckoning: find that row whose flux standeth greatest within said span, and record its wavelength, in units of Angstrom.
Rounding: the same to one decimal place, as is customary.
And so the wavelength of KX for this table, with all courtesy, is 6809.0 Angstrom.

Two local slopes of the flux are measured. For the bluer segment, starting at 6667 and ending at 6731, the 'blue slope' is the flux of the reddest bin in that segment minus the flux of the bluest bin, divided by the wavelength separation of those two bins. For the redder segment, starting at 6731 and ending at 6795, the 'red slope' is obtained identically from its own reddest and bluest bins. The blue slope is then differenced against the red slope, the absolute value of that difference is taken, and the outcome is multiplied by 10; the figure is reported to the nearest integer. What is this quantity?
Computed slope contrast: 50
